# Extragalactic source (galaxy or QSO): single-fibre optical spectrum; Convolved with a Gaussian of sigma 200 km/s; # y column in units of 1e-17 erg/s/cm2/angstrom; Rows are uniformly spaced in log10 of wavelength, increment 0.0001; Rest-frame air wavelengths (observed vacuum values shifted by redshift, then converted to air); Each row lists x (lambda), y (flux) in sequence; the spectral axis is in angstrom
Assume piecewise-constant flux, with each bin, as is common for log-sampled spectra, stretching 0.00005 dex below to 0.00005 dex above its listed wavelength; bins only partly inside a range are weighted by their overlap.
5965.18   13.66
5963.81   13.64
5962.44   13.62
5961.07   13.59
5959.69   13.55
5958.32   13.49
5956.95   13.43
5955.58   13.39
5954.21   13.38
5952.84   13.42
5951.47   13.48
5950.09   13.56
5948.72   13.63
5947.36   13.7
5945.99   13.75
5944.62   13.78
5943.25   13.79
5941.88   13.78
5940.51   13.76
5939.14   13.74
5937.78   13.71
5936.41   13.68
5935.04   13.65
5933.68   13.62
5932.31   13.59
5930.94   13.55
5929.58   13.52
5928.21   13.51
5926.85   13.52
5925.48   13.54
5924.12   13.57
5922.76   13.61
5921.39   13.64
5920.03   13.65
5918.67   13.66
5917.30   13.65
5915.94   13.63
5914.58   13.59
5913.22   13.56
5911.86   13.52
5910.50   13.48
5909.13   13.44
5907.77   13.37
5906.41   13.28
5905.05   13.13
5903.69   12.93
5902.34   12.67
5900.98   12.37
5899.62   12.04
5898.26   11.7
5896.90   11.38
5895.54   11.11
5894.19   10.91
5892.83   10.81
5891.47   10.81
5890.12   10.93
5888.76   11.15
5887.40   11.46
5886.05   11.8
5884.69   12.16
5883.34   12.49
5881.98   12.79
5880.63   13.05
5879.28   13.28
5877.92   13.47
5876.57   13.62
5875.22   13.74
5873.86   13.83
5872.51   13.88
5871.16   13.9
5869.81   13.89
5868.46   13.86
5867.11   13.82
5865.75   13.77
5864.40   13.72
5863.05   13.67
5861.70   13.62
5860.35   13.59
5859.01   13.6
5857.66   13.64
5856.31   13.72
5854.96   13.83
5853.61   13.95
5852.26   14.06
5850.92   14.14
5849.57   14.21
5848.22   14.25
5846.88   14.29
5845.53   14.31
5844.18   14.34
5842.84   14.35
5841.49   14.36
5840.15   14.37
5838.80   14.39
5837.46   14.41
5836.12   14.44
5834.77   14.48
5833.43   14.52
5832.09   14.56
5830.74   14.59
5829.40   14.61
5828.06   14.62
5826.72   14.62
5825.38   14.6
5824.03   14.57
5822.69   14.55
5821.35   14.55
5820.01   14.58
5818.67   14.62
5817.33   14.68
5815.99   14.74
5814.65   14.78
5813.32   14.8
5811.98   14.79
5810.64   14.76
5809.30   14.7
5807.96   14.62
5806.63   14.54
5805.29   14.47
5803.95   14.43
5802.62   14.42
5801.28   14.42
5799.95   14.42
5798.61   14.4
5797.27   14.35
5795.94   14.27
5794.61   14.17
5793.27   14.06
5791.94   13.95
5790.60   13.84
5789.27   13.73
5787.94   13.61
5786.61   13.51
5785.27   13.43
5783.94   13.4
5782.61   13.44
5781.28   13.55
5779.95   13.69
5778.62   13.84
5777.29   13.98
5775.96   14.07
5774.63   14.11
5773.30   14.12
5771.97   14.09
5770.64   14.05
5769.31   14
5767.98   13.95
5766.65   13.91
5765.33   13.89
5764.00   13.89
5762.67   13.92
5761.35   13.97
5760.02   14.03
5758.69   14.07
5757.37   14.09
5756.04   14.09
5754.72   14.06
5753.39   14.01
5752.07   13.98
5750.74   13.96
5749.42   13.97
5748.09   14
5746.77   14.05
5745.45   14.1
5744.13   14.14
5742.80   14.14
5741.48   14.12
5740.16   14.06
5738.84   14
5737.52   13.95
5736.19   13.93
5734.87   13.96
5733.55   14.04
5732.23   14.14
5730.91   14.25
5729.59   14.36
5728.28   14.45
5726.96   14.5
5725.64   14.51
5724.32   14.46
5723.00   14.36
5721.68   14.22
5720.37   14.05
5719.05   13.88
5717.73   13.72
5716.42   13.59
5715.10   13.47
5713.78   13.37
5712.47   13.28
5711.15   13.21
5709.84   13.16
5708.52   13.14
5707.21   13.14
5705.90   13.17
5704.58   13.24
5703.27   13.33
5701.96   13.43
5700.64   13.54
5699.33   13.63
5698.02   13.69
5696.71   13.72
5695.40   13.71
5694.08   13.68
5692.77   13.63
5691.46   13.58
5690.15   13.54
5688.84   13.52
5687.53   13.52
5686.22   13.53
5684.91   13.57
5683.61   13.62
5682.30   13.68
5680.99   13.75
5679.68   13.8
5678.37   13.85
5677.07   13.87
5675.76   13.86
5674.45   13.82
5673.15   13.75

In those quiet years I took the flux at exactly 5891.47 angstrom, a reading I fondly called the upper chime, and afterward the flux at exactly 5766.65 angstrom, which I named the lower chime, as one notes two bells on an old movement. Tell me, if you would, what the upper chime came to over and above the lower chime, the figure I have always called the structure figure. -3.10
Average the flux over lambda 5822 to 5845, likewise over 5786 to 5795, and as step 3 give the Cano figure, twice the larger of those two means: 29.0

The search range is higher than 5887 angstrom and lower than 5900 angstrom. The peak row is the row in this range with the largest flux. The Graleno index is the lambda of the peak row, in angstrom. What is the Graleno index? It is 5899.62 angstrom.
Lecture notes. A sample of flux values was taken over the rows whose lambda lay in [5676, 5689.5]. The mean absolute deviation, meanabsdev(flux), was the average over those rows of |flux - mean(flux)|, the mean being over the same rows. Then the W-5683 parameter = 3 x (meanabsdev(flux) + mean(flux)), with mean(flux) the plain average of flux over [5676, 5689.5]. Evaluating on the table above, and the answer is 41.4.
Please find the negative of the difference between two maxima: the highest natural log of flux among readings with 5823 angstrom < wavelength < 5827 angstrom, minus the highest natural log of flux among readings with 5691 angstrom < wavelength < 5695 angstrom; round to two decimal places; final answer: -0.07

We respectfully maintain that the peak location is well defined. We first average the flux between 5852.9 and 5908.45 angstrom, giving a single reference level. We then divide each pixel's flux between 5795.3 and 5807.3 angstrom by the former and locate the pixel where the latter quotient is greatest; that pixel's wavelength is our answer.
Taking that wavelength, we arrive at 5806.63 angstrom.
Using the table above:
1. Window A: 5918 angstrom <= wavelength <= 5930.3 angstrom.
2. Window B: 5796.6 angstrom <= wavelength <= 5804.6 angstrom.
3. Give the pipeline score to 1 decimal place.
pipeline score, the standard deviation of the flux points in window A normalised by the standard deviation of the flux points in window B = 2.1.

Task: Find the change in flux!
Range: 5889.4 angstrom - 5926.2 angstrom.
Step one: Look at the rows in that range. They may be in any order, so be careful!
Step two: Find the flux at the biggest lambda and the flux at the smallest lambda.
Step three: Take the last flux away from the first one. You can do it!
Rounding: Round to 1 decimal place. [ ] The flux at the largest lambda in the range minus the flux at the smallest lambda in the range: 2.6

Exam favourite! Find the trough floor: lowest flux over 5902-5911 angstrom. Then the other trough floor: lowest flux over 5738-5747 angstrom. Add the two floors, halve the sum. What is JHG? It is 13.3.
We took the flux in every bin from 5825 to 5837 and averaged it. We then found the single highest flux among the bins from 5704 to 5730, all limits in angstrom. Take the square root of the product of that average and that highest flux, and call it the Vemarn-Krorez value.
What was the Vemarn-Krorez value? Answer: 14.5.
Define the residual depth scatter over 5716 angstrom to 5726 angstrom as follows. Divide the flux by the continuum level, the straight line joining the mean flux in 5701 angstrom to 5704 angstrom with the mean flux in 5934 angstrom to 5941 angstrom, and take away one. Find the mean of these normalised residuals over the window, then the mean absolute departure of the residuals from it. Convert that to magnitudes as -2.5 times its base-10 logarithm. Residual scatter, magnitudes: 4.2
